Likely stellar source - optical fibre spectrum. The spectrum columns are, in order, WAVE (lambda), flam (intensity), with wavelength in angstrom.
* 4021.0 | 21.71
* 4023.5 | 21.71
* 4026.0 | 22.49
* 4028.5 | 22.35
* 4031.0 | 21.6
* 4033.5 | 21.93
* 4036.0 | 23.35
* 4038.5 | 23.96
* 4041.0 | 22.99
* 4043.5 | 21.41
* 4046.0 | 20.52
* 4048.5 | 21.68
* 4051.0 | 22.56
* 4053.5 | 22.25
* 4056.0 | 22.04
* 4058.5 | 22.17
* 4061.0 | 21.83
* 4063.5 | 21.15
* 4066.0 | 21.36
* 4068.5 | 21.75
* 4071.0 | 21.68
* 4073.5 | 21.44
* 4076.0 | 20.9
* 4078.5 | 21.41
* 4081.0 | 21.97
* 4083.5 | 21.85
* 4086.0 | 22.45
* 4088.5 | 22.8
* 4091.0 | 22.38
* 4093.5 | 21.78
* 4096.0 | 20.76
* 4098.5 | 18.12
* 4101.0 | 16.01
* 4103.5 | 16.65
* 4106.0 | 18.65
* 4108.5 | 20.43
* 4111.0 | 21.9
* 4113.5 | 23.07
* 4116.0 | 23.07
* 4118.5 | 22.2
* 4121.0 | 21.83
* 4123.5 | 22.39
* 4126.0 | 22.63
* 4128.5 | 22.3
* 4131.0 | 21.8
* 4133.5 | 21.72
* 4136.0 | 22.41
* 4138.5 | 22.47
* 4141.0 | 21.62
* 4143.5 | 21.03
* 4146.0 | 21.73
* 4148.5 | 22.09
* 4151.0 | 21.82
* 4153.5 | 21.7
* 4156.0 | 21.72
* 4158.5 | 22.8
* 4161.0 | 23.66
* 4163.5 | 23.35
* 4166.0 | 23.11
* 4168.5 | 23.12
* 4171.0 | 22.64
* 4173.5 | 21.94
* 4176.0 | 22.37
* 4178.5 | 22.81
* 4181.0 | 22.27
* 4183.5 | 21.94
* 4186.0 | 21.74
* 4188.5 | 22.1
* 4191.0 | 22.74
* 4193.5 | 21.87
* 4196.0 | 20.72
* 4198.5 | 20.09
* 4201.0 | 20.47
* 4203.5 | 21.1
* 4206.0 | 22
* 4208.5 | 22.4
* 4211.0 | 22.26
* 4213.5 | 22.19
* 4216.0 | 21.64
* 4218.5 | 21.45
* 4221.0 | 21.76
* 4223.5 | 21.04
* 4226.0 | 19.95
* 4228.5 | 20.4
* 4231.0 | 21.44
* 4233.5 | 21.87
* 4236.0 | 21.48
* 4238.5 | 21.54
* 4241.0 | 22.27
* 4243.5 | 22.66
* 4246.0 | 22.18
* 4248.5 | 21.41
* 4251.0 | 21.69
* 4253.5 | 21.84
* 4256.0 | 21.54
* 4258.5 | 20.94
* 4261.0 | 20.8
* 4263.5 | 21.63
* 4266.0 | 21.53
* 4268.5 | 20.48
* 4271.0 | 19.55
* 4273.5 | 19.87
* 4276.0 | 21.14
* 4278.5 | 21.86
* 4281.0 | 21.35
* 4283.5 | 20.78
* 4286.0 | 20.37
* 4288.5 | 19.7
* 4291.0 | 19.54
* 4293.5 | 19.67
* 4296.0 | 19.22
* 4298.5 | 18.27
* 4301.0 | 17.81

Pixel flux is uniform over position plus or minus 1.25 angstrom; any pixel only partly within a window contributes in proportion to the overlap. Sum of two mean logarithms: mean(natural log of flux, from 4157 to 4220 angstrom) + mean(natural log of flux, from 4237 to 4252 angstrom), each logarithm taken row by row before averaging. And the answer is 6.18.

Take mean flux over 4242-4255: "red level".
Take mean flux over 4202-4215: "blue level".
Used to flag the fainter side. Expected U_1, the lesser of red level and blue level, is 22.0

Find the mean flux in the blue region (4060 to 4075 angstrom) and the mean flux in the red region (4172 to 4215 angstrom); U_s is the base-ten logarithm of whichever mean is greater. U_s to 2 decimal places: 1.34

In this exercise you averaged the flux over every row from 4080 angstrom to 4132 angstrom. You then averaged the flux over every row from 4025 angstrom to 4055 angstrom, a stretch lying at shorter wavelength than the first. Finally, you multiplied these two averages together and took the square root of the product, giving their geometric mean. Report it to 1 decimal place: 21.7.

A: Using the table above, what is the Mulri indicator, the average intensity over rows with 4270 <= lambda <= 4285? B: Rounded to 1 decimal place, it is 20.8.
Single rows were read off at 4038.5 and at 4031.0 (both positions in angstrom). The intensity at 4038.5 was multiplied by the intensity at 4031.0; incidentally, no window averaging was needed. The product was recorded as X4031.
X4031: 518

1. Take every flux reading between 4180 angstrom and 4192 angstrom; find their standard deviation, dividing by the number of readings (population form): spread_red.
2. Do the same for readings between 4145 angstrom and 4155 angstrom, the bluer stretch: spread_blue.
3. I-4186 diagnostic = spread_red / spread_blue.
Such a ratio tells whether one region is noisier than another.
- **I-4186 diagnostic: 2.2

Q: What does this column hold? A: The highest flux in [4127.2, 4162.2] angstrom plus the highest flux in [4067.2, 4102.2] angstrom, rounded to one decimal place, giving 46.5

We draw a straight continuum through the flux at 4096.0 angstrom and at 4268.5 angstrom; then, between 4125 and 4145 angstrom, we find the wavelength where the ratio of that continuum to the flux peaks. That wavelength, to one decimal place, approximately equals 4143.5 angstrom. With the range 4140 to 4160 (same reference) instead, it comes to 4143.5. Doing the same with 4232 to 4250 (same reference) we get 4248.5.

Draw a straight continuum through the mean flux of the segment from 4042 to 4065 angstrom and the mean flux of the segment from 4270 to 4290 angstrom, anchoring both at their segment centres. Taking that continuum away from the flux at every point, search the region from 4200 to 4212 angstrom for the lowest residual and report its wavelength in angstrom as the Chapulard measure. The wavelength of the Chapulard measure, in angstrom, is 4201.0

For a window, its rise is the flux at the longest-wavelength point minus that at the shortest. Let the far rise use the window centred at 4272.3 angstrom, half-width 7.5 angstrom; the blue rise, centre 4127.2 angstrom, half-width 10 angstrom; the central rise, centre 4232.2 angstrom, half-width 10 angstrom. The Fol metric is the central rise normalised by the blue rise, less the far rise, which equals 6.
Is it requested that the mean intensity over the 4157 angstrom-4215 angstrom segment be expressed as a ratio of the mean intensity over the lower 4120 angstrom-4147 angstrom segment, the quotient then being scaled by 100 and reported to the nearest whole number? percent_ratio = 101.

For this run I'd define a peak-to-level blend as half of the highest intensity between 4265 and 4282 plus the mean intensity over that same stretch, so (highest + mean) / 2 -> 21.3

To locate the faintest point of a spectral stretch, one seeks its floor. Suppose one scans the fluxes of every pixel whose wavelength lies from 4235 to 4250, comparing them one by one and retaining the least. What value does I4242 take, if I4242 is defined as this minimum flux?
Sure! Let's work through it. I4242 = 21.41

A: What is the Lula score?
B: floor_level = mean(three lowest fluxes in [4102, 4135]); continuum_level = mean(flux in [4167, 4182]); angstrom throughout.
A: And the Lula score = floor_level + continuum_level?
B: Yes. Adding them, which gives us 41.1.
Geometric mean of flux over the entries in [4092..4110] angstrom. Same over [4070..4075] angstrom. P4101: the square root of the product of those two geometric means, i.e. 20.1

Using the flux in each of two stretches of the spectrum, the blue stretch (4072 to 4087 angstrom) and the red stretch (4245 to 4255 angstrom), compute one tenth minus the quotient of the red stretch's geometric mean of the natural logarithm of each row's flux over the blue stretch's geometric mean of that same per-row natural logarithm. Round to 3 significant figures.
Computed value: -0.902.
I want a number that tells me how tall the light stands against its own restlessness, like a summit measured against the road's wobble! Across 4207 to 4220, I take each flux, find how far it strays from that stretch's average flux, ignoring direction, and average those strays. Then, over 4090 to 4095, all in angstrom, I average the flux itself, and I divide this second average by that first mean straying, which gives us 62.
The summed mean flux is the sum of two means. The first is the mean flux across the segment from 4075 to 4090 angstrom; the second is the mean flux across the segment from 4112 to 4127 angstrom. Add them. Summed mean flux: 44.4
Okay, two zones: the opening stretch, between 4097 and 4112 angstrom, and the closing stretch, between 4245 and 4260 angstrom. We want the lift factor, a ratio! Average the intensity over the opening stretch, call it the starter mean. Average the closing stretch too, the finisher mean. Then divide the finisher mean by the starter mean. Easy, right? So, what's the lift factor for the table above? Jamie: 1.16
